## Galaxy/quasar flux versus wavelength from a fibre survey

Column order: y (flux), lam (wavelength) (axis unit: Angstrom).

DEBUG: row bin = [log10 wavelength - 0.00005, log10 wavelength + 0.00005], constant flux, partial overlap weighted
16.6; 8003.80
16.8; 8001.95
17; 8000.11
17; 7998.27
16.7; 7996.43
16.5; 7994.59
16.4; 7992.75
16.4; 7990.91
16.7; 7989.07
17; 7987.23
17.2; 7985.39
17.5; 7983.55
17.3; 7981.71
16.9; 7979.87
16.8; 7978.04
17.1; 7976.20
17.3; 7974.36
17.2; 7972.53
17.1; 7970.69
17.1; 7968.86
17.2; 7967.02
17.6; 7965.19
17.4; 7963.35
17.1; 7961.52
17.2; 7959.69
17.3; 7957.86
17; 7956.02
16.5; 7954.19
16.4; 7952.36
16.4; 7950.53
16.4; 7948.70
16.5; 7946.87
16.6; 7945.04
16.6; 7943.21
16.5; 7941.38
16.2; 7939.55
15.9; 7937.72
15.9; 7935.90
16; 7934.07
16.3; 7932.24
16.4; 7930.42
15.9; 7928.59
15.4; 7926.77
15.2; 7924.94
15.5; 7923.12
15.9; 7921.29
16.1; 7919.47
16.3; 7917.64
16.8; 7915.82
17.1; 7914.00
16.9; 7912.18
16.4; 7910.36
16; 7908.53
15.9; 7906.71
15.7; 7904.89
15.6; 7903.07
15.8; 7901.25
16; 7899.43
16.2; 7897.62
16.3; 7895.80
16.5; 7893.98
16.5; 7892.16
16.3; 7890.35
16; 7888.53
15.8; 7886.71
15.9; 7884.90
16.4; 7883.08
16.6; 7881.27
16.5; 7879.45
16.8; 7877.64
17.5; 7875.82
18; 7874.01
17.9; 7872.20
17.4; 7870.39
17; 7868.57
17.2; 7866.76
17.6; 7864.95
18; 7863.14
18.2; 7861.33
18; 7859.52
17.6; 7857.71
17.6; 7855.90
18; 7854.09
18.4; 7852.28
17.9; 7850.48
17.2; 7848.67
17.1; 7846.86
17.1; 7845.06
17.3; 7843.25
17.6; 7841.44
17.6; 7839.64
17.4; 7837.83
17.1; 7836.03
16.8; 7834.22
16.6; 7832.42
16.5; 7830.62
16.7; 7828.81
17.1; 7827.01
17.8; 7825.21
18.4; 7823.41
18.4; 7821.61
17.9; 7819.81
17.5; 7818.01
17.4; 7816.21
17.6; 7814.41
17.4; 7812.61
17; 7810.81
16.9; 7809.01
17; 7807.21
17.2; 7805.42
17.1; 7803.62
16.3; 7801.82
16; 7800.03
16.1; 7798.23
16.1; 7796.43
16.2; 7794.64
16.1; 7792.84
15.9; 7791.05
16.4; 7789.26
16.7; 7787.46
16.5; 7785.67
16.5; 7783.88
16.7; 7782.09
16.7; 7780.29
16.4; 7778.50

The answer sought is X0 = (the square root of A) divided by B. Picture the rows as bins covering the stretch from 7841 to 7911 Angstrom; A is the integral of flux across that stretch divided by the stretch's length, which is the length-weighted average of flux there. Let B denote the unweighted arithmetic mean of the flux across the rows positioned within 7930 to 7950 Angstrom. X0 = 0.252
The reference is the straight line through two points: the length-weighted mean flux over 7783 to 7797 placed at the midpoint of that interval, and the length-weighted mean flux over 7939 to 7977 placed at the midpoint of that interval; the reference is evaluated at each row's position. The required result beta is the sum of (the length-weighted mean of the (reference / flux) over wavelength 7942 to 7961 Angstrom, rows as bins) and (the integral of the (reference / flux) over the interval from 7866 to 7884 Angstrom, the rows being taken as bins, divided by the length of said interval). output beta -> 1.98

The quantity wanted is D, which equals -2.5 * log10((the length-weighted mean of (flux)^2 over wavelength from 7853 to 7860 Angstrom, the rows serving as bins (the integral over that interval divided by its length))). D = -6.25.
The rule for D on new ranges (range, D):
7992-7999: -6.11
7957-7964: -6.18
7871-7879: -6.22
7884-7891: -6.02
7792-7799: -6.04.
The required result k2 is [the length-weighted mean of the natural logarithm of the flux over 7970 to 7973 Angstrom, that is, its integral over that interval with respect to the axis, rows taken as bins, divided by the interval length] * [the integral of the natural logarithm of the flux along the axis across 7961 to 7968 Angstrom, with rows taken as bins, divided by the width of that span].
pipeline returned 8.09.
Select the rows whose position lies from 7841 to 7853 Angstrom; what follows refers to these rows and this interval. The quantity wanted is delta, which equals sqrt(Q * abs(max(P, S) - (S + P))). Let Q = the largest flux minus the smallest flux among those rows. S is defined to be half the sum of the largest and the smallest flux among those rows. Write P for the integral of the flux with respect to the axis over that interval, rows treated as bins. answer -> 4.8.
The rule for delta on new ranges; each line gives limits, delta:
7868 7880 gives 5.1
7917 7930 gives 4.2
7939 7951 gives 2.6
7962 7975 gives 2.9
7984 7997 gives 3.7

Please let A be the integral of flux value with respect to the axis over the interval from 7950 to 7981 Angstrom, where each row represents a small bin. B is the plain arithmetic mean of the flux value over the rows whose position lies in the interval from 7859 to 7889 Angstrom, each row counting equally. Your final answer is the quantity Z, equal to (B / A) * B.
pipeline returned 0.55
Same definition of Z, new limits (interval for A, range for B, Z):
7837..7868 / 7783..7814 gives 0.50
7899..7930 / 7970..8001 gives 0.58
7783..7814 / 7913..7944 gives 0.51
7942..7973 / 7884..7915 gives 0.50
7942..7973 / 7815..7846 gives 0.58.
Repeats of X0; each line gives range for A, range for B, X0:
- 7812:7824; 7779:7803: 0.258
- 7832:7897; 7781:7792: 0.252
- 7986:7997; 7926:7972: 0.246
